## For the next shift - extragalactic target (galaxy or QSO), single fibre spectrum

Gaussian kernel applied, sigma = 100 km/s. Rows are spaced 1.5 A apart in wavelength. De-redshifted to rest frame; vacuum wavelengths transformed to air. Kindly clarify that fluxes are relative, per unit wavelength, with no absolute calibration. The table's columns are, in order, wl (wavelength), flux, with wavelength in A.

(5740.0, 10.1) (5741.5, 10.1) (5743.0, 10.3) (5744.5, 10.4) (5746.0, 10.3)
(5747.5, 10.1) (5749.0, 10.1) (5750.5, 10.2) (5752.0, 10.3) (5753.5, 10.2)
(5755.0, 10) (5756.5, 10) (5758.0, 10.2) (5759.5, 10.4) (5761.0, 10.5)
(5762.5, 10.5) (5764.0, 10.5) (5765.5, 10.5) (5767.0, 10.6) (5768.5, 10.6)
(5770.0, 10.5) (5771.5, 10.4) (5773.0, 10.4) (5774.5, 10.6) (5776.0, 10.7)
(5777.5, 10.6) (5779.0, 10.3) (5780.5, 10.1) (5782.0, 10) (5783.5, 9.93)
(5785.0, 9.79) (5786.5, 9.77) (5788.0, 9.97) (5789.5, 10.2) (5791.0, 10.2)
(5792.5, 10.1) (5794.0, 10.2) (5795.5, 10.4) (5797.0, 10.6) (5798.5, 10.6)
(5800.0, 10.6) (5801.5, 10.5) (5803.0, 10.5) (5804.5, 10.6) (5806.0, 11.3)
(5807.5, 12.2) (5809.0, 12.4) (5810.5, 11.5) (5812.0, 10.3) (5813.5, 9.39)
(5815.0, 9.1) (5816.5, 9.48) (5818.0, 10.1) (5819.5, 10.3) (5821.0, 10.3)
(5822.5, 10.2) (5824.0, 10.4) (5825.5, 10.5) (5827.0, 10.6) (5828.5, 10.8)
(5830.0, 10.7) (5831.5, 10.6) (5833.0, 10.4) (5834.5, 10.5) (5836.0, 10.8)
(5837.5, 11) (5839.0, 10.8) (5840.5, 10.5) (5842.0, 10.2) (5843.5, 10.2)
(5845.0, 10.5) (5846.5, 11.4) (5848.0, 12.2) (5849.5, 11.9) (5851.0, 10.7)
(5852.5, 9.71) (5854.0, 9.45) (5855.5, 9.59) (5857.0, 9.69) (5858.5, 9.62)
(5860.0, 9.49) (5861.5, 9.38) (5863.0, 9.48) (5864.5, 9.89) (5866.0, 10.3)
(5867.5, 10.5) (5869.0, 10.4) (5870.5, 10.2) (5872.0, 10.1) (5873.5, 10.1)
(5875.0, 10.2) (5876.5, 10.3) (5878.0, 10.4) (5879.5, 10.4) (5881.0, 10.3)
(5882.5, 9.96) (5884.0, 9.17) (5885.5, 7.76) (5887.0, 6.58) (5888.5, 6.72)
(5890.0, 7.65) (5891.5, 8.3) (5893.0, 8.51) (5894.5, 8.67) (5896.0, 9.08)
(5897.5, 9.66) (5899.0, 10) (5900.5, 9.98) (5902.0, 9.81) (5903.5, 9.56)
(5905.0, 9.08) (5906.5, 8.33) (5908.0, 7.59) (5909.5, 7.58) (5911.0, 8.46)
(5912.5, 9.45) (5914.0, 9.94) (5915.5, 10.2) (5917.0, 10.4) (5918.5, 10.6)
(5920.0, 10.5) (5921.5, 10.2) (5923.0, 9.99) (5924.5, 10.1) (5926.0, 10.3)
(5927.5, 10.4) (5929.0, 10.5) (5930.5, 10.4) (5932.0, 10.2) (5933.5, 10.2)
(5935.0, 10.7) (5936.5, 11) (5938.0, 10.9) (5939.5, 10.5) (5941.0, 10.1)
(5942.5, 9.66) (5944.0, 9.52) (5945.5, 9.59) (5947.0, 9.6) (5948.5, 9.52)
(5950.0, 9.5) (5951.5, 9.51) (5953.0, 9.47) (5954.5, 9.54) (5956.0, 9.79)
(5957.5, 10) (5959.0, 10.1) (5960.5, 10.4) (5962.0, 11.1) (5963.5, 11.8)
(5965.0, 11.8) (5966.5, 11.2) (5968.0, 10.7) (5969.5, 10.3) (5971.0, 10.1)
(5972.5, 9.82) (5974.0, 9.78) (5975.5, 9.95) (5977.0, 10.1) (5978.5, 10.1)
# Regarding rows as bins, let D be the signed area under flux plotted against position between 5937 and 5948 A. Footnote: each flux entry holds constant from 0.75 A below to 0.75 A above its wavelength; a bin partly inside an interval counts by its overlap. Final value 110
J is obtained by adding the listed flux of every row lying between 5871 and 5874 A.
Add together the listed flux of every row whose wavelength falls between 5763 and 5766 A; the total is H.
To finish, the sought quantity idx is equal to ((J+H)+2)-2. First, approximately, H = 21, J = 20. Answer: 41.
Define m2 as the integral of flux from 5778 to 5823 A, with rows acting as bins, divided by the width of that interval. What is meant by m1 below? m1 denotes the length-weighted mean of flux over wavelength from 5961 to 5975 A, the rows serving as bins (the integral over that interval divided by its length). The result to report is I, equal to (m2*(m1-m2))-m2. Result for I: -7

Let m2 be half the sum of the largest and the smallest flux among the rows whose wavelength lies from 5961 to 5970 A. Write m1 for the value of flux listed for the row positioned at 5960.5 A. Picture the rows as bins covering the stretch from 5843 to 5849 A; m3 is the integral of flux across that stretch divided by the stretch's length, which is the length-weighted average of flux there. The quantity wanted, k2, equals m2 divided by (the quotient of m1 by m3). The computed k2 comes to 11.8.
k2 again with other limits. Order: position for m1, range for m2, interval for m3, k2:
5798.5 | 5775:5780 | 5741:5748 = 10.2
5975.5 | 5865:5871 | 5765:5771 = 11.0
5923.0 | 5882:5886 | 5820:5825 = 9.1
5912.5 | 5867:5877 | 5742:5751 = 11.2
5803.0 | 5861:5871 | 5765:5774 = 9.9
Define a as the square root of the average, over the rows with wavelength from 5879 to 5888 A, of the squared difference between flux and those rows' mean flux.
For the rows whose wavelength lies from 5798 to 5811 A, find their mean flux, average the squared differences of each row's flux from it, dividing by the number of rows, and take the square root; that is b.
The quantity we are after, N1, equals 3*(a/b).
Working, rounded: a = 1.41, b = 0.71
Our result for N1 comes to 6.0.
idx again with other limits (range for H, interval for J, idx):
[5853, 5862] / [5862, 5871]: 118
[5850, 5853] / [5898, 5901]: 40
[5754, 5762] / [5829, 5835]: 93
